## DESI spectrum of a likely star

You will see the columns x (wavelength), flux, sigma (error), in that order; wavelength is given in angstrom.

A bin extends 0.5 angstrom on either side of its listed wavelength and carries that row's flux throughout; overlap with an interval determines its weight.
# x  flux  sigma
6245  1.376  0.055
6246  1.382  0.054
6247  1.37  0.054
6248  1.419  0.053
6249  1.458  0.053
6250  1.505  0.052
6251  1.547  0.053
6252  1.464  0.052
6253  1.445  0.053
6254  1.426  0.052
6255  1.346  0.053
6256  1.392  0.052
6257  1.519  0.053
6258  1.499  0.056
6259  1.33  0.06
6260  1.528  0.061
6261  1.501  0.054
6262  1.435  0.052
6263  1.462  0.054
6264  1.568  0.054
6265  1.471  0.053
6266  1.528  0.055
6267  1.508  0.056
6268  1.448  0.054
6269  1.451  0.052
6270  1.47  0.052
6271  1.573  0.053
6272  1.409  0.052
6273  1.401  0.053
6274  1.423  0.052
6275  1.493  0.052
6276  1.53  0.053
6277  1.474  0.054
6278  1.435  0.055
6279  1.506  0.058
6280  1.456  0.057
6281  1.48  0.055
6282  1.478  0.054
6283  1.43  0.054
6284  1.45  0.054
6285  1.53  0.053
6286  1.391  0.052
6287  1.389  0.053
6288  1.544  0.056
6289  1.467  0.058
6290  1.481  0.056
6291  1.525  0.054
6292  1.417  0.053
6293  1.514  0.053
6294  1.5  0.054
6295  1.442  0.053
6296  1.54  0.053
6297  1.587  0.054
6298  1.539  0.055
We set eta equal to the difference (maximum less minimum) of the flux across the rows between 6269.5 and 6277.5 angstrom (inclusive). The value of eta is 0.17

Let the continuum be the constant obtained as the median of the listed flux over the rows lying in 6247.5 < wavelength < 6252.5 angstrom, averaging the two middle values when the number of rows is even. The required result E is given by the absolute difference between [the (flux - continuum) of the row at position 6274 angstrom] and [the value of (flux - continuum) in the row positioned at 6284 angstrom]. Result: 0.027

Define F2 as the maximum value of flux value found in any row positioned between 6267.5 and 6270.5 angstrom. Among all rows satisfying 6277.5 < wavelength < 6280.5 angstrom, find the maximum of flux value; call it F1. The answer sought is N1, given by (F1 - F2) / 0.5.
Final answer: 0.07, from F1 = 1.506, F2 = 1.47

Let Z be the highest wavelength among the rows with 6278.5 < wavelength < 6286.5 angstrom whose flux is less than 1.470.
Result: 6286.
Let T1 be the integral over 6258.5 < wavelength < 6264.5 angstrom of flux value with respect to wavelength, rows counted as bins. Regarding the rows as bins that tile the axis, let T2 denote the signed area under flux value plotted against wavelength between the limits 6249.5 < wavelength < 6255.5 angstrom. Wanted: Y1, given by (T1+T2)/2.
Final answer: 8.78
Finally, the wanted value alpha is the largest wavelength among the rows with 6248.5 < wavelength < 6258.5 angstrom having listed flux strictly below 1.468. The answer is 6256 angstrom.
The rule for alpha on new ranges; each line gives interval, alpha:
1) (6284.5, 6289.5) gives 6289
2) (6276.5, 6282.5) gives 6280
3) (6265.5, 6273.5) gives 6273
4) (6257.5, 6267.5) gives 6263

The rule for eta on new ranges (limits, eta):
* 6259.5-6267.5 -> 0.13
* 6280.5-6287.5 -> 0.14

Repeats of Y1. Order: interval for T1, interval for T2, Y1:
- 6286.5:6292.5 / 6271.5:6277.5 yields 8.78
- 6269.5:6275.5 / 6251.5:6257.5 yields 8.68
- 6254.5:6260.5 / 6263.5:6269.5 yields 8.79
